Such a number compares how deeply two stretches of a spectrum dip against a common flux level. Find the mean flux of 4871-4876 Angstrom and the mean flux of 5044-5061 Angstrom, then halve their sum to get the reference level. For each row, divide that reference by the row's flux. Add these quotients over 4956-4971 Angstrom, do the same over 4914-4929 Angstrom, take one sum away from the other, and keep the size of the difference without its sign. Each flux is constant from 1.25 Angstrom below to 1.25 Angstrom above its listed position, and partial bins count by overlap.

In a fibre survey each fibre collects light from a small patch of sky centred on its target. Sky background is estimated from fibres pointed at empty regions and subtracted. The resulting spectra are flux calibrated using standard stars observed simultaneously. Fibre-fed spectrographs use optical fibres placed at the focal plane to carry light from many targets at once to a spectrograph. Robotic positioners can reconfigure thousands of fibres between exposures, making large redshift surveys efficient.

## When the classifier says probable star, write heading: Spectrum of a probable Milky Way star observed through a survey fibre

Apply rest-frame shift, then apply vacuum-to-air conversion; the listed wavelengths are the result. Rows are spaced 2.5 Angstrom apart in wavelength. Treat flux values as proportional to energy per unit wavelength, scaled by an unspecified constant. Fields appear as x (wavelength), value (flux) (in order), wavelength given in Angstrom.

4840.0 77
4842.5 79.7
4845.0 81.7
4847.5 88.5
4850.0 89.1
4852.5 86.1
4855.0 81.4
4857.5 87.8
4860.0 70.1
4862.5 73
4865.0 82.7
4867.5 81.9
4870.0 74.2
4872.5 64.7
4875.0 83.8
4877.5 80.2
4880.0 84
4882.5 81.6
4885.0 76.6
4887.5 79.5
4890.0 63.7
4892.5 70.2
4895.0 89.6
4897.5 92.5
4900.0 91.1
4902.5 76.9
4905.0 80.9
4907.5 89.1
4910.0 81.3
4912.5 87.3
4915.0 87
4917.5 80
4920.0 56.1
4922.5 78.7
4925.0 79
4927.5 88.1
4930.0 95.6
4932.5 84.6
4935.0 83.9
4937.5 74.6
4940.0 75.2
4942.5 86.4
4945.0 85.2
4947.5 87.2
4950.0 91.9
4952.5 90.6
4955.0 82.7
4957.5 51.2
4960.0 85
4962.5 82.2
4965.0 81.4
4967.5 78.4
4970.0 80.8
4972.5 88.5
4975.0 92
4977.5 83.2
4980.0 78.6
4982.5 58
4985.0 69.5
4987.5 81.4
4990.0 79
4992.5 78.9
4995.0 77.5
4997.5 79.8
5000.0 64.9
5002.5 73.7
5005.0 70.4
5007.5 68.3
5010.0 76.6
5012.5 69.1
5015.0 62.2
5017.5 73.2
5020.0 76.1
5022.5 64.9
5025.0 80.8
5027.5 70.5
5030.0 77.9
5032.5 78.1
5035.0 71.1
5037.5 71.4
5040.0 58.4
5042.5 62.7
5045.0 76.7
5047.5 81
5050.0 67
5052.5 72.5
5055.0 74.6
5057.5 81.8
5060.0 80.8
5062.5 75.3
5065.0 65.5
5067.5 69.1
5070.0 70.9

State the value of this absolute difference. 0.2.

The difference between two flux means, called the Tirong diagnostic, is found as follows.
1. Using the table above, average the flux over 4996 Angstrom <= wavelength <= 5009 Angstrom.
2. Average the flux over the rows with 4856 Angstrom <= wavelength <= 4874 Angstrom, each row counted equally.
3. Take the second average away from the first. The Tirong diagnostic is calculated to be -5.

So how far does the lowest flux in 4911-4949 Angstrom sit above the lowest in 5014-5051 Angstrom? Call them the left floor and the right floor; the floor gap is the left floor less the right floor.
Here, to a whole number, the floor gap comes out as -2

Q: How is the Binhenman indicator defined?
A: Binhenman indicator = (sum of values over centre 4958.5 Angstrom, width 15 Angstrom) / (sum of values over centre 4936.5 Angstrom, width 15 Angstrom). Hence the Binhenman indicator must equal 0.946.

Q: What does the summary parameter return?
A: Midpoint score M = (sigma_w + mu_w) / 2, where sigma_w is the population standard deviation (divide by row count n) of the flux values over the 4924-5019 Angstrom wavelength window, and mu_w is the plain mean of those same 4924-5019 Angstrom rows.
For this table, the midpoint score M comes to 44.1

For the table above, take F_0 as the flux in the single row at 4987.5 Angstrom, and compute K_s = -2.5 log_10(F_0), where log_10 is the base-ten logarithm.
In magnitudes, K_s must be -4.78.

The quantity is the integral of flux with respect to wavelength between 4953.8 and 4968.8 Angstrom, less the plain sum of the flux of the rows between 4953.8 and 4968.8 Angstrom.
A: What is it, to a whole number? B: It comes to 691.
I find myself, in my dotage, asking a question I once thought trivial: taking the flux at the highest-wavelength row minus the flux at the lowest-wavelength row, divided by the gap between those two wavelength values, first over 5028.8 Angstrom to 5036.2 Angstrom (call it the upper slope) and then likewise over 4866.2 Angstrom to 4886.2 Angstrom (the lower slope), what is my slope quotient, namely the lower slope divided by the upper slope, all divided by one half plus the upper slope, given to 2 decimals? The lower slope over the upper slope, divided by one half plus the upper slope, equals -0.26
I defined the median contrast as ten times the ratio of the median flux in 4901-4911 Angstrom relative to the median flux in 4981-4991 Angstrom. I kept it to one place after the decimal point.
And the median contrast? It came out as 10.9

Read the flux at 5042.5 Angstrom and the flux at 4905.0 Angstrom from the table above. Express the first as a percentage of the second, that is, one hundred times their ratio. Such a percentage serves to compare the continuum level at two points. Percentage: 78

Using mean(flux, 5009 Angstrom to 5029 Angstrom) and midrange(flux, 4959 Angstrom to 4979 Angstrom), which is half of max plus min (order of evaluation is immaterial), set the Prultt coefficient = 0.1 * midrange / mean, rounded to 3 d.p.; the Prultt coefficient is 0.119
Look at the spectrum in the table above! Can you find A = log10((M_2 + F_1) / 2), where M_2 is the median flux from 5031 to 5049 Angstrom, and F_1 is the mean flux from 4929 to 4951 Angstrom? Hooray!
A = 1.89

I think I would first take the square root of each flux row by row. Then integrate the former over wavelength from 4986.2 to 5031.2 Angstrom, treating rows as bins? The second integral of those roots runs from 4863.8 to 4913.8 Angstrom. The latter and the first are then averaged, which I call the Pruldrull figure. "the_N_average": 417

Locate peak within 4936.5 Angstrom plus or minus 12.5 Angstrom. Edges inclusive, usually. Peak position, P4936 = 4930.0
